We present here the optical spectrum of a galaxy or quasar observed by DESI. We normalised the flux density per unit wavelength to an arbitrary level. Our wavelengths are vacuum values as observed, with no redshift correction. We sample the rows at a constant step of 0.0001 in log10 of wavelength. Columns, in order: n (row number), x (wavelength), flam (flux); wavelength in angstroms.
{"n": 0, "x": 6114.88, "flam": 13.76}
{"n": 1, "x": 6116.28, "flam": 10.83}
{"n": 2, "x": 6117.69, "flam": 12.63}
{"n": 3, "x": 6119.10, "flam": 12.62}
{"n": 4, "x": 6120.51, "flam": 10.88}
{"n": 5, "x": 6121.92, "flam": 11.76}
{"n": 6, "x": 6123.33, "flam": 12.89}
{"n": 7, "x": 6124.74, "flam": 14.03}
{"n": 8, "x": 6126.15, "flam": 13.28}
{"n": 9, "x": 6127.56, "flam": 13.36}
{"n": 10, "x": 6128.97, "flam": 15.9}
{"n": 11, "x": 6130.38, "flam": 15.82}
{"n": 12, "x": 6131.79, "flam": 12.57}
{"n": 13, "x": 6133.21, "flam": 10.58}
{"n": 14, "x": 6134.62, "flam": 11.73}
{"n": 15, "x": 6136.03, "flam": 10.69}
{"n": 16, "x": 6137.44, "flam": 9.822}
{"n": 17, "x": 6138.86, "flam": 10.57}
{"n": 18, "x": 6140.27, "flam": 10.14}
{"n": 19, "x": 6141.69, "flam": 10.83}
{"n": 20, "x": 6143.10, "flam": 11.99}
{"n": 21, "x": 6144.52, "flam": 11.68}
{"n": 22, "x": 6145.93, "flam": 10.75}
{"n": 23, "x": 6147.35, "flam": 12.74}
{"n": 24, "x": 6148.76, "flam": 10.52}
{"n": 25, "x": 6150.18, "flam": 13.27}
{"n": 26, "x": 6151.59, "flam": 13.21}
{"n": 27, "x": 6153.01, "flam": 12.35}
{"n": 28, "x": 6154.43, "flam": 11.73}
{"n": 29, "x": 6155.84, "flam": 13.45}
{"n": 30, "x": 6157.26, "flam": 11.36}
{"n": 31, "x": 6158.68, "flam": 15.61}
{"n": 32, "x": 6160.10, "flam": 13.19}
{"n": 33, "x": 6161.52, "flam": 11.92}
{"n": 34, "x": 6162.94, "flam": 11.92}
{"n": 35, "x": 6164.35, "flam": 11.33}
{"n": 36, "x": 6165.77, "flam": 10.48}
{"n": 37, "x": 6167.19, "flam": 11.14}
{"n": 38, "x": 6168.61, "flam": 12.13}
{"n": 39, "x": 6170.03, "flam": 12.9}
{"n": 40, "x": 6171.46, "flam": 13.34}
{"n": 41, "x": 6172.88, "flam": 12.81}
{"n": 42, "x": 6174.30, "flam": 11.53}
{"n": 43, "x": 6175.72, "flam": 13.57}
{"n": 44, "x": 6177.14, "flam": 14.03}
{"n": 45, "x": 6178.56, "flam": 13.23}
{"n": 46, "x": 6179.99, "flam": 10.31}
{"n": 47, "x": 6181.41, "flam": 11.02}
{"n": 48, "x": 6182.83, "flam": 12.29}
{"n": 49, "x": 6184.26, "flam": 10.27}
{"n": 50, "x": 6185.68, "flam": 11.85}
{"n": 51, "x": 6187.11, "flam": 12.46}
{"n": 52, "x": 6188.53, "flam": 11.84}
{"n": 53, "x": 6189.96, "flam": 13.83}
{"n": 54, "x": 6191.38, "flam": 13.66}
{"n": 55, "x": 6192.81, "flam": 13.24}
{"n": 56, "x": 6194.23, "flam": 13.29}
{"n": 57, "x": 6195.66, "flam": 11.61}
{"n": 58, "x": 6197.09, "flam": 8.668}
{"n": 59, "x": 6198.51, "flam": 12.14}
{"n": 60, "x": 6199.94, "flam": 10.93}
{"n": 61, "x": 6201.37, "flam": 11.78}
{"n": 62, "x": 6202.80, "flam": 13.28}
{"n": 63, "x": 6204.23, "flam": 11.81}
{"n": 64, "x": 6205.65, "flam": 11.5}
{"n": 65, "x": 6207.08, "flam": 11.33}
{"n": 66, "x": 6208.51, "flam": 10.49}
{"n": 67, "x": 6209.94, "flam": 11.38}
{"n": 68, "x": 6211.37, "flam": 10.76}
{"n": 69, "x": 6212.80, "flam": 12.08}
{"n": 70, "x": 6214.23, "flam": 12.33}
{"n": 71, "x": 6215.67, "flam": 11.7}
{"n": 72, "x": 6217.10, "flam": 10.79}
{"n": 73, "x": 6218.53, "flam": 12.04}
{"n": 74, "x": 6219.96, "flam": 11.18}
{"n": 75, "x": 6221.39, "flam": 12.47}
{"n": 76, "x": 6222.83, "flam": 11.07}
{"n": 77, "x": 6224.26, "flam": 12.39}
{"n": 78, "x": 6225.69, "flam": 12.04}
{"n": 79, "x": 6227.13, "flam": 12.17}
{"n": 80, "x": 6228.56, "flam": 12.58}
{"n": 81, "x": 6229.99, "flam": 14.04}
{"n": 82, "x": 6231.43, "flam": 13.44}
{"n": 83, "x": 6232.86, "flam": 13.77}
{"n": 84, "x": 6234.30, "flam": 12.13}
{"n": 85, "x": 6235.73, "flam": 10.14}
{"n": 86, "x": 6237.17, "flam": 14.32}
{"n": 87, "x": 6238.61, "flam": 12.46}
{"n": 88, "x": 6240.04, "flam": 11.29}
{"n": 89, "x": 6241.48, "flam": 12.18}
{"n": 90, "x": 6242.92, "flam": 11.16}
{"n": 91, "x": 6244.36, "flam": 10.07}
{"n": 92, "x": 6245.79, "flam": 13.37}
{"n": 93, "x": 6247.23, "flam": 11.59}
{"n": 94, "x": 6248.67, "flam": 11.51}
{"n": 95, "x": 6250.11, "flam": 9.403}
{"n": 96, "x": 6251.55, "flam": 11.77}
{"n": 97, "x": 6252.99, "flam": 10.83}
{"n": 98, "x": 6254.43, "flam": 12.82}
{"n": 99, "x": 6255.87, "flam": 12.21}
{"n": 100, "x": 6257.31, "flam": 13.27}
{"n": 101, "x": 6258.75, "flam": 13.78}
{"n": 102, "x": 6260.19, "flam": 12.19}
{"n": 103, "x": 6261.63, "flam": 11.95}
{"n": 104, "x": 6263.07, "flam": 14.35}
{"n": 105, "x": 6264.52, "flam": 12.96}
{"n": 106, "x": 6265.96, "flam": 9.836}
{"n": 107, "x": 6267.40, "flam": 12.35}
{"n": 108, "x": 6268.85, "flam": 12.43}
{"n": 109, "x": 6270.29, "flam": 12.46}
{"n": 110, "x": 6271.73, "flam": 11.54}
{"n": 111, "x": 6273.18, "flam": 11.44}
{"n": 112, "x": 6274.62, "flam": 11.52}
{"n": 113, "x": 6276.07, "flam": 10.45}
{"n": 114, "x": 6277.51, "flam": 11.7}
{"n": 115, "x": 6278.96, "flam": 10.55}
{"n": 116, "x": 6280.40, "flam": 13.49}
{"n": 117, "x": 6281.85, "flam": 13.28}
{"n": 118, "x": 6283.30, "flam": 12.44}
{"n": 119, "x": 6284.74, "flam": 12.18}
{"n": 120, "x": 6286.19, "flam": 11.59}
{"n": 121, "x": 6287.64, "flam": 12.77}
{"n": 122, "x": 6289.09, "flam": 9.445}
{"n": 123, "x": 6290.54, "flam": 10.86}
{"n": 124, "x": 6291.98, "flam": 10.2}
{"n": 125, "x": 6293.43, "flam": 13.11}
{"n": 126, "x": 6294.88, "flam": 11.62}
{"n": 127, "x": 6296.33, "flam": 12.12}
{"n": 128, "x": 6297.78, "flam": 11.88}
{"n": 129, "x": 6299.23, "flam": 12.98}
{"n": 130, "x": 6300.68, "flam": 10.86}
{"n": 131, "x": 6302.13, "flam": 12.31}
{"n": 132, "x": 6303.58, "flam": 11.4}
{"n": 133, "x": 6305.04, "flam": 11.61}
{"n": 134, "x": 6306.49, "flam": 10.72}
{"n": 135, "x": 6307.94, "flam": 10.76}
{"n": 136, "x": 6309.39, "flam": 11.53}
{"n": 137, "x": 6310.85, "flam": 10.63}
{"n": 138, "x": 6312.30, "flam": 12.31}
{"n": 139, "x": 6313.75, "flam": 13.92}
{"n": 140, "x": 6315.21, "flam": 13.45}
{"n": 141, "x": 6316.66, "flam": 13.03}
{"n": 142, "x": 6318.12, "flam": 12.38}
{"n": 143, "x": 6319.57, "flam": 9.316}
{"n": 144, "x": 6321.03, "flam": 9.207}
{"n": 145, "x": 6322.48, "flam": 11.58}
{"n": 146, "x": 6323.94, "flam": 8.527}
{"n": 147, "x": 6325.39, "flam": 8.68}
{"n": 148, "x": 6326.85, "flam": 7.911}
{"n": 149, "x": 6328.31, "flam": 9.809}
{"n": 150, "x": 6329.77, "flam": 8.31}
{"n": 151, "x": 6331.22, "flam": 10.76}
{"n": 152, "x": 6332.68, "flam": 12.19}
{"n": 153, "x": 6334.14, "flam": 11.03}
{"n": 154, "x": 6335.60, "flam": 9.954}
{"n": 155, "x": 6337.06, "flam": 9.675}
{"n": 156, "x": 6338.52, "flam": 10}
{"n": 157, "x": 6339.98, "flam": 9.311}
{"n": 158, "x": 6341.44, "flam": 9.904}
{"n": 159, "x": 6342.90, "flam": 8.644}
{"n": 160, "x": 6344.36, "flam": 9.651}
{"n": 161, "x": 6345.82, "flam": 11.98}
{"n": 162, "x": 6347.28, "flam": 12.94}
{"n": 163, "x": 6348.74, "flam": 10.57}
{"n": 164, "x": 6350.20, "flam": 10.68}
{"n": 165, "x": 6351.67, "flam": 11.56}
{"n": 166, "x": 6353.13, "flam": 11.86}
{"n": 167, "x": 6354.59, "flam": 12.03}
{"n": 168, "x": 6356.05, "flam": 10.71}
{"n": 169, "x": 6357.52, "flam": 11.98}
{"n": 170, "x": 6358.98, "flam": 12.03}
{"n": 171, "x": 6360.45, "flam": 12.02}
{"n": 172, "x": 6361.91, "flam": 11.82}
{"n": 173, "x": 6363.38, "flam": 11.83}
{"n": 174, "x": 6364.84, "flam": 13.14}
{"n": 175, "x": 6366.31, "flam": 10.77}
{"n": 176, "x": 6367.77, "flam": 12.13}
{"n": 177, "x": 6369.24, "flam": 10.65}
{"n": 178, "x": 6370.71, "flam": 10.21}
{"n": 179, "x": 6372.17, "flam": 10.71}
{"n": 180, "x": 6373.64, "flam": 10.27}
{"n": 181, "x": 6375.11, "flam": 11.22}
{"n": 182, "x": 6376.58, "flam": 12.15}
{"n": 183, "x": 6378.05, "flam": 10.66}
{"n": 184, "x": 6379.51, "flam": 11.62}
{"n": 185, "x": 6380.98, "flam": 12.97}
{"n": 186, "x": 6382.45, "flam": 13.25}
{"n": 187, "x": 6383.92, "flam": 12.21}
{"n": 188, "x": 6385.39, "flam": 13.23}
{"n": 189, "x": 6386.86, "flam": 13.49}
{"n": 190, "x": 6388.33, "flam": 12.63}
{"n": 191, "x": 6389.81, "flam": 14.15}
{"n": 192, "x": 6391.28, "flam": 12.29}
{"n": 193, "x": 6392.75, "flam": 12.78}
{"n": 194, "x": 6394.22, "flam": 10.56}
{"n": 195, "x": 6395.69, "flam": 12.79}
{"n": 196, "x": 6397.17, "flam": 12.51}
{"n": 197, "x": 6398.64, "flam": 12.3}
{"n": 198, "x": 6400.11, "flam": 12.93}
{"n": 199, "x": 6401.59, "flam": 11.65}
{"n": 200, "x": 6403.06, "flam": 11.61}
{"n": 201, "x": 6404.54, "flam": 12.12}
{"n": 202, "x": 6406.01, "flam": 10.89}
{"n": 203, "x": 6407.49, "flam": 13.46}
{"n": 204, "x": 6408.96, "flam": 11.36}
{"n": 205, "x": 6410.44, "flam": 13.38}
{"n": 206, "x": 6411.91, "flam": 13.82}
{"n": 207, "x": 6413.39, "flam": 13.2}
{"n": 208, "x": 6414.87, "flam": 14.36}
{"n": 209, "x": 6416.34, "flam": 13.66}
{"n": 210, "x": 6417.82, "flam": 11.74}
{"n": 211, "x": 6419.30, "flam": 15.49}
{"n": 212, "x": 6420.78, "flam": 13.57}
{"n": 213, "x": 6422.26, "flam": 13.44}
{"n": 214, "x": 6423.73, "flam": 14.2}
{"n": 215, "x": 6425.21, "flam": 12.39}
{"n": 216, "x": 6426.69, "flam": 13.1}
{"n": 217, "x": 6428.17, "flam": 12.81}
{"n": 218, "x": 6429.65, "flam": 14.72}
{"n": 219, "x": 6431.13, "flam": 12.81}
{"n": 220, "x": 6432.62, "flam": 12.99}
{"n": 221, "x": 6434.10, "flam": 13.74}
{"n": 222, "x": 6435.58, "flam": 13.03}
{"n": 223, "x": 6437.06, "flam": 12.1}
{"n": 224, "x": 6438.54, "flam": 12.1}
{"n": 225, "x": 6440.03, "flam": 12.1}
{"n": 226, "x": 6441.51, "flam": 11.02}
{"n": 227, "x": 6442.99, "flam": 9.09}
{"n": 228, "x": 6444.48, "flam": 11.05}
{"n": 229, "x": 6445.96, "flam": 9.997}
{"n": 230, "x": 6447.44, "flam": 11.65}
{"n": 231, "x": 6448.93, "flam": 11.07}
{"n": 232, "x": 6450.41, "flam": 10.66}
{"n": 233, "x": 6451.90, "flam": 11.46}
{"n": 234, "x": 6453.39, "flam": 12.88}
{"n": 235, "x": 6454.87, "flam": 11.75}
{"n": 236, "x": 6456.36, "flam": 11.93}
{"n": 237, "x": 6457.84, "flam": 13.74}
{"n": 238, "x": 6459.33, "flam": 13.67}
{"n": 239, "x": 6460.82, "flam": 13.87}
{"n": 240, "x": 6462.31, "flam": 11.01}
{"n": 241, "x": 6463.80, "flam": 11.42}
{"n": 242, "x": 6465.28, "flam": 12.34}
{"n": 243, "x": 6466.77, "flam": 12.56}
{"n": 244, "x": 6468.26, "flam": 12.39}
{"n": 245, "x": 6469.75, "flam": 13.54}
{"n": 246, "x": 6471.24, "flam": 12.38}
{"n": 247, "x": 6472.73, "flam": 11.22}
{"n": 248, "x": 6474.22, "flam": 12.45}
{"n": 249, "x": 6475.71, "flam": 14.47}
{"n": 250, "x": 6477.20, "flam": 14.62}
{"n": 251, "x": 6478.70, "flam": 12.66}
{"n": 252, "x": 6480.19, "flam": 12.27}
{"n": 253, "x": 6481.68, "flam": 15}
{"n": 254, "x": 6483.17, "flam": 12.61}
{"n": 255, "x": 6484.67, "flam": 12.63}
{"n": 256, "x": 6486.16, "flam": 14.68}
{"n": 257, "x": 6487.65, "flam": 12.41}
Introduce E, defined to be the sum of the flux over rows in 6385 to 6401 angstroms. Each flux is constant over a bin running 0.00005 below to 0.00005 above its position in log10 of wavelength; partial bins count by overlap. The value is 140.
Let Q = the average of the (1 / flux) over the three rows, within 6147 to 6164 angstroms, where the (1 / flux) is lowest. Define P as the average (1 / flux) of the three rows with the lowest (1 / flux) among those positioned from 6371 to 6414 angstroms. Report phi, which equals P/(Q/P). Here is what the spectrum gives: 0.074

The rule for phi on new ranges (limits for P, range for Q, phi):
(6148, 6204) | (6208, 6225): 0.059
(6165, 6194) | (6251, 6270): 0.072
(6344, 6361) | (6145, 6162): 0.092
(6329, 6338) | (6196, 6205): 0.097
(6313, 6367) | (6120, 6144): 0.083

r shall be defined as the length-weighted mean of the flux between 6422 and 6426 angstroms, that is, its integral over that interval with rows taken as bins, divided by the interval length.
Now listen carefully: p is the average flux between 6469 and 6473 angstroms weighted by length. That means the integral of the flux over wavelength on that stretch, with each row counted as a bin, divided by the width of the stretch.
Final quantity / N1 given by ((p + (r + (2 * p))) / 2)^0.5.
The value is 5.0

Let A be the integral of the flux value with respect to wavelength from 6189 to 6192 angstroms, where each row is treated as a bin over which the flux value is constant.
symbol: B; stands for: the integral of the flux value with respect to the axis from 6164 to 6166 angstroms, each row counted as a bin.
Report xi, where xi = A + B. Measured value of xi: 63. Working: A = 40.8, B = 22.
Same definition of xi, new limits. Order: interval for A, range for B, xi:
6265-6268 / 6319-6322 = 62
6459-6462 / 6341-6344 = 68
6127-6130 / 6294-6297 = 80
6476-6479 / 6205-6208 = 76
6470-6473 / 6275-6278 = 70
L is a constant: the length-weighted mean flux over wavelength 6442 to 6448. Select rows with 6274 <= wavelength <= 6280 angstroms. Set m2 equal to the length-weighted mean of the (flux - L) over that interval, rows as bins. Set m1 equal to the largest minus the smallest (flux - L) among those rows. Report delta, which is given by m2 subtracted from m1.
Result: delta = 0.5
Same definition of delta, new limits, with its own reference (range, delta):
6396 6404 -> -0.5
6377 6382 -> 0.9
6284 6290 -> 2.3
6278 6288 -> 1.1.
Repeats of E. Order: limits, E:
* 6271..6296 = 198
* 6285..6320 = 281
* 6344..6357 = 102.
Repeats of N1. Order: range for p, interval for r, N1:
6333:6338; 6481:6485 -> 4.7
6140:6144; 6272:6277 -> 4.7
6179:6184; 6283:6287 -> 4.8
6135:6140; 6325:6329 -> 4.5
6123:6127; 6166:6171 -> 5.1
